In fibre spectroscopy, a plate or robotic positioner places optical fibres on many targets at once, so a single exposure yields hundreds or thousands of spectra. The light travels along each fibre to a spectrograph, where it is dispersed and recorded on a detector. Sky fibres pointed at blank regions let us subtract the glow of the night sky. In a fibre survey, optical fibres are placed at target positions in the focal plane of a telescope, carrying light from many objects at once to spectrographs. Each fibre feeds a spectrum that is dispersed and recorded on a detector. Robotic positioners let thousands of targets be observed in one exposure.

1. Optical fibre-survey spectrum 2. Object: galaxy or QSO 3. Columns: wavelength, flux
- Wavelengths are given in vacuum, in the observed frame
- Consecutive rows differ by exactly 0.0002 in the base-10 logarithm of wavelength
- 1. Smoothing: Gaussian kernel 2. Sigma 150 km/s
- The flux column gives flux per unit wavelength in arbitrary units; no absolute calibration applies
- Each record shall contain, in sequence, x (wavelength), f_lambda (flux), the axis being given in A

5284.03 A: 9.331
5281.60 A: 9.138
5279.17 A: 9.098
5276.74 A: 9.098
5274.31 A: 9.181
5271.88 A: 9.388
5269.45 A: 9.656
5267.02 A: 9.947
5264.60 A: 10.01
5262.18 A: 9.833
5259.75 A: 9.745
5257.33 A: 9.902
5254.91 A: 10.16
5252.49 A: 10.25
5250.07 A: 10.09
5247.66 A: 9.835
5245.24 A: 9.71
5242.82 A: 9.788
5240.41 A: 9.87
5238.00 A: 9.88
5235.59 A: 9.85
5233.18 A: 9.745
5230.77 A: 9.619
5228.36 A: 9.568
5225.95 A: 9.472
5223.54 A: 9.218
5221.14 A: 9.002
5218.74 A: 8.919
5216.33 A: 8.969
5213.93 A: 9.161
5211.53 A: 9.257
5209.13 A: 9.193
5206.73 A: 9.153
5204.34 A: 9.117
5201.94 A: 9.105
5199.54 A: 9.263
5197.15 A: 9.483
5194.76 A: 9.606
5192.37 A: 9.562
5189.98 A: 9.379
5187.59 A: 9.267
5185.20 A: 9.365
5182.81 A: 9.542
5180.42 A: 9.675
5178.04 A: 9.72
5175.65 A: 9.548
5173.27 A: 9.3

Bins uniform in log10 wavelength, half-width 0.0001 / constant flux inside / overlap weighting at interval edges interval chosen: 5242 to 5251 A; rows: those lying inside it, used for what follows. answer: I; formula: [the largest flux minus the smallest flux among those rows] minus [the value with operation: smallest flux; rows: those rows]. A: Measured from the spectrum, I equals -9.3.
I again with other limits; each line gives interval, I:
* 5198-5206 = -8.9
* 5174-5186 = -9.0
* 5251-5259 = -9.6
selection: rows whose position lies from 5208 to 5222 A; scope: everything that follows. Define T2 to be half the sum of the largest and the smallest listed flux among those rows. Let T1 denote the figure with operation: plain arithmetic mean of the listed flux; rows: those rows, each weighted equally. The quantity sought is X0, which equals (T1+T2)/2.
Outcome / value 9.1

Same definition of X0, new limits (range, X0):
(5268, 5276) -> 9.4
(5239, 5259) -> 10.0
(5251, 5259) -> 10.1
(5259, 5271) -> 9.8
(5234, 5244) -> 9.8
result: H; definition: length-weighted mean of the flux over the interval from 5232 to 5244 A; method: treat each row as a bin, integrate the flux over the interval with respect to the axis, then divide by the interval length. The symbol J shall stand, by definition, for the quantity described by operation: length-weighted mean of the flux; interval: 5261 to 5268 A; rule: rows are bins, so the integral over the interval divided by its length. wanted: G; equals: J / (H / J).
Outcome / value 10.1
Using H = 9.8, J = 9.9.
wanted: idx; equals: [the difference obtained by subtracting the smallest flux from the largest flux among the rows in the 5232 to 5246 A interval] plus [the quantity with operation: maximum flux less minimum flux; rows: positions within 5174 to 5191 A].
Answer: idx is 0.62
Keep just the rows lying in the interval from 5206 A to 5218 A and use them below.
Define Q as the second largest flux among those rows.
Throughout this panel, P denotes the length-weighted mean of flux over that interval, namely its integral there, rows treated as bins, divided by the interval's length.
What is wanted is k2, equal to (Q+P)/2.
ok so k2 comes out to 9.2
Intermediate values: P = 9.1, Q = 9.193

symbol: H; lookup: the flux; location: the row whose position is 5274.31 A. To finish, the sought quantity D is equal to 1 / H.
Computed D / 0.109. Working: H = 9.181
